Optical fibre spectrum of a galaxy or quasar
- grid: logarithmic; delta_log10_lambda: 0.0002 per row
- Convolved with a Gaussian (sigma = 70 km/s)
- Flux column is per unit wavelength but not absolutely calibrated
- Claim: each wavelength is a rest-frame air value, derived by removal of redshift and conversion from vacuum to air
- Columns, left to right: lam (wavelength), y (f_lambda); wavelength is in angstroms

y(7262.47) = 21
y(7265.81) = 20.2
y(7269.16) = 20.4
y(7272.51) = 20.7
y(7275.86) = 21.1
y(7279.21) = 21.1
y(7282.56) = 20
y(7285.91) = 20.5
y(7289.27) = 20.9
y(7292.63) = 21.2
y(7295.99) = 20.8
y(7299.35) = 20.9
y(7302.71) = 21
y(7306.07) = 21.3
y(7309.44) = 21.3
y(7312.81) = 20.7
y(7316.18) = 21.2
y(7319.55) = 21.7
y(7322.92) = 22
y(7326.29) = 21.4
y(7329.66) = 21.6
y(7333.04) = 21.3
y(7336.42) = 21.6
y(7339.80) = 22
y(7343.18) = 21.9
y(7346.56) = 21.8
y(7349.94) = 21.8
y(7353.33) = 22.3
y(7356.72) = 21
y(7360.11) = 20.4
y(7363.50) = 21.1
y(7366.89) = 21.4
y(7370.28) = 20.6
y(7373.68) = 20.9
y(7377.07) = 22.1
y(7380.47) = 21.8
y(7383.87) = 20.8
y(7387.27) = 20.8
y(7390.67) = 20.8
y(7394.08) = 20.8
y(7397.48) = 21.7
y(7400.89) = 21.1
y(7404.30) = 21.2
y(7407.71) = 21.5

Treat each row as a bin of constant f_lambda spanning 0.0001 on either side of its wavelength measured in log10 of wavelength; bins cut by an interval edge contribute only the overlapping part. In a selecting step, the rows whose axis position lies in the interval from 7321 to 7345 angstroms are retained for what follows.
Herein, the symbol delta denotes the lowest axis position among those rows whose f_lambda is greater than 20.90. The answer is 7322.92 angstroms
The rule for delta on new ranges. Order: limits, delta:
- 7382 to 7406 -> 7397.48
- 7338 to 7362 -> 7339.80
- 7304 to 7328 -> 7306.07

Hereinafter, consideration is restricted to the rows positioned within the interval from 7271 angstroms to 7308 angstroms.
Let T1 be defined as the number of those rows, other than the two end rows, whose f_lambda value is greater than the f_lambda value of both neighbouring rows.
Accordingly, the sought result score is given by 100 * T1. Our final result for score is 100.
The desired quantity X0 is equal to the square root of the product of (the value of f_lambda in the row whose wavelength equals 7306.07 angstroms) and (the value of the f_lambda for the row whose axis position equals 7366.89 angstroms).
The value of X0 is 21.3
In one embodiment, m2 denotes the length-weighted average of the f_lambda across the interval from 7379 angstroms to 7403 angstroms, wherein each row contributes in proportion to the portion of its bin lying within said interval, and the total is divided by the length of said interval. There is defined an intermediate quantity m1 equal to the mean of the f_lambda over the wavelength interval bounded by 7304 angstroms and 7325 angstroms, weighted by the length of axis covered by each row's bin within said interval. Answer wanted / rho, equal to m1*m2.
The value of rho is 451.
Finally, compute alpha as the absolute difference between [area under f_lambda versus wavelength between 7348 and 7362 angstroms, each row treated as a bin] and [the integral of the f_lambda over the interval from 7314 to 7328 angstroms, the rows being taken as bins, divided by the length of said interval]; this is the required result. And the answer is 278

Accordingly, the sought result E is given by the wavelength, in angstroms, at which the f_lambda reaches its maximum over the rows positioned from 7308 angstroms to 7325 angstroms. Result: 7322.92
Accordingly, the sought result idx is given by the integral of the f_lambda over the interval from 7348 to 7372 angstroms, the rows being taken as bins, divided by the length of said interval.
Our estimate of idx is 21.2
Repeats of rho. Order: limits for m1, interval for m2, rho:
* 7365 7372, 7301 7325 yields 448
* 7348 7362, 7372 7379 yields 460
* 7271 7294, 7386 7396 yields 433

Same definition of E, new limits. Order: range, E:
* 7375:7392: 7377.07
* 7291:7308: 7306.07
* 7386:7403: 7397.48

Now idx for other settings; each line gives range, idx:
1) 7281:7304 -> 20.8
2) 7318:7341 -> 21.7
